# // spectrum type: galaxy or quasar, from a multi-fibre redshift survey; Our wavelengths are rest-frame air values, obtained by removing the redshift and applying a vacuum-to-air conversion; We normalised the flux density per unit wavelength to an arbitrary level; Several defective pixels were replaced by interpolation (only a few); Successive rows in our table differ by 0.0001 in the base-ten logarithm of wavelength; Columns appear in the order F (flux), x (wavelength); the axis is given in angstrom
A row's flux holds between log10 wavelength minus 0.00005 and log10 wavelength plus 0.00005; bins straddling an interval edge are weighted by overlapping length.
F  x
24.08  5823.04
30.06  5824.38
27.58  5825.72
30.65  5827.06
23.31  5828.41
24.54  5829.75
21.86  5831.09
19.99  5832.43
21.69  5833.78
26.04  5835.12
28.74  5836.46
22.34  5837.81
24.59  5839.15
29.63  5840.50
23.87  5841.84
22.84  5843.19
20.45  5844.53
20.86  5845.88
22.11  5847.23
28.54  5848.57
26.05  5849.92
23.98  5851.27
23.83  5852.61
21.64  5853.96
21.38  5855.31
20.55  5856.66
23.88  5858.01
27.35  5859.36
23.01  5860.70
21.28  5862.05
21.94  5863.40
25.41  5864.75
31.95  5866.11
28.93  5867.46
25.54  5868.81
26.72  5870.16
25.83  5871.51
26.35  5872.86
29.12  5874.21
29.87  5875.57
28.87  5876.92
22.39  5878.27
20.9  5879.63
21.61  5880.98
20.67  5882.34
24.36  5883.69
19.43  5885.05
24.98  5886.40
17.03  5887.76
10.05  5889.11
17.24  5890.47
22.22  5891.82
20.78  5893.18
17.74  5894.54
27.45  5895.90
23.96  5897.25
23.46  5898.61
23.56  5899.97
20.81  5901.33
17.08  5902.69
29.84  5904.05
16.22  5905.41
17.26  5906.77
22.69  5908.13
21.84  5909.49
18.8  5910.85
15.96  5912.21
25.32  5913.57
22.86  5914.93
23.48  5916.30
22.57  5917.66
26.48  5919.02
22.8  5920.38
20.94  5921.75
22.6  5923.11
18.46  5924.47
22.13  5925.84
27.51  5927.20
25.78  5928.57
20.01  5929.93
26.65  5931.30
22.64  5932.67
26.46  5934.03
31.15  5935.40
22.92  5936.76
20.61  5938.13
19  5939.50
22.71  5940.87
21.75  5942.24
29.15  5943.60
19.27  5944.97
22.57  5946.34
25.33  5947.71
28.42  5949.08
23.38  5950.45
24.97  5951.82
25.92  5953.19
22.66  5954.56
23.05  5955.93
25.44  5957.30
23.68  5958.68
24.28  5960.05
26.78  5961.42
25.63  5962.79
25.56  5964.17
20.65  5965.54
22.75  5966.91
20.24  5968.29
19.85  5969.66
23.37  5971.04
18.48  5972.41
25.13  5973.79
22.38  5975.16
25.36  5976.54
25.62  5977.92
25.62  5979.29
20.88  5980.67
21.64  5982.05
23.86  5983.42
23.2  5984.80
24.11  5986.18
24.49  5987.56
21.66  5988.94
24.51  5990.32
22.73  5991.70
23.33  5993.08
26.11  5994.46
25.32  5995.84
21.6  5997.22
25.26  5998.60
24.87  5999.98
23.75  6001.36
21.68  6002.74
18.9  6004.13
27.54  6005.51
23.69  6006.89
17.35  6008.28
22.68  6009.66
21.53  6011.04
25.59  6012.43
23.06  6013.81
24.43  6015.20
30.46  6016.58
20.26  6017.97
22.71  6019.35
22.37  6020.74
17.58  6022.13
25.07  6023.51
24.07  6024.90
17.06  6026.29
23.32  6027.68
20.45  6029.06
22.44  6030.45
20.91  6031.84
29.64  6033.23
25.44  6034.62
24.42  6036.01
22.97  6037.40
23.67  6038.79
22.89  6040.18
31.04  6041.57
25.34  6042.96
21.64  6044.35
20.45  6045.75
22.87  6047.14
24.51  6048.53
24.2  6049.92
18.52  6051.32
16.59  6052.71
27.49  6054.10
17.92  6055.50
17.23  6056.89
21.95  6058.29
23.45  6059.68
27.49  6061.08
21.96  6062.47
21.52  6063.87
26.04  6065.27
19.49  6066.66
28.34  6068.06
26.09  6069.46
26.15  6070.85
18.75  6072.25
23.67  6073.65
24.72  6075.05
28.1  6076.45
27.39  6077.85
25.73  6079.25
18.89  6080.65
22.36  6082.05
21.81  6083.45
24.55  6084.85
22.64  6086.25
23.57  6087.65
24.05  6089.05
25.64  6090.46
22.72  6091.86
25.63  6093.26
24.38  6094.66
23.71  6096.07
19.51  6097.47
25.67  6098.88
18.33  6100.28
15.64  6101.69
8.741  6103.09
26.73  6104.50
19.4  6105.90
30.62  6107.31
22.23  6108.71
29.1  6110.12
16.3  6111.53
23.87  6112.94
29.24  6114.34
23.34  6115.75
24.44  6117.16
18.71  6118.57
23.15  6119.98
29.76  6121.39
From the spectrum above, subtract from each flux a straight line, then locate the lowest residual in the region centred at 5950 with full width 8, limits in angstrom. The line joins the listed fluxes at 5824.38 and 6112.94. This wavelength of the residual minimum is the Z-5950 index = 5946.34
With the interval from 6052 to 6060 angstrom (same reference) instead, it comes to 6052.71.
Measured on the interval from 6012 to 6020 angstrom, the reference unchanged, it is 6017.97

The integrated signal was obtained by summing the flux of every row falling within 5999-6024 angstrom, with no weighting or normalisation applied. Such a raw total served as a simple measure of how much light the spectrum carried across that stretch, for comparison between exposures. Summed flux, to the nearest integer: 414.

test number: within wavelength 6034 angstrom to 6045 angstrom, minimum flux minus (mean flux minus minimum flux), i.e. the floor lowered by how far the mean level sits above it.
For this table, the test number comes 18.6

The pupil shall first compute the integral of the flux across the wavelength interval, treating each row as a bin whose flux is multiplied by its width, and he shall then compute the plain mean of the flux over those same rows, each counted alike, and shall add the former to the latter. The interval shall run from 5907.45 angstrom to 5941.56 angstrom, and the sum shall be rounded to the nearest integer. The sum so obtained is 804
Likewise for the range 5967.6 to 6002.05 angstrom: 827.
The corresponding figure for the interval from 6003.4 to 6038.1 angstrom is 819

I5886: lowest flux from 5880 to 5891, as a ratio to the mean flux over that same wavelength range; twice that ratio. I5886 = 1.03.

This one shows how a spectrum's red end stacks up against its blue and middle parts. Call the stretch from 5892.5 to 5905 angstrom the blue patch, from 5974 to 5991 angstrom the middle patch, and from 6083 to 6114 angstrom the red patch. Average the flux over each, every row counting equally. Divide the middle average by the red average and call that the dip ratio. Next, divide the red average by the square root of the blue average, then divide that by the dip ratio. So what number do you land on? 4.5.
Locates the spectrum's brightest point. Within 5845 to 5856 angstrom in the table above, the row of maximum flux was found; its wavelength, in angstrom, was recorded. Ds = 5848.57 angstrom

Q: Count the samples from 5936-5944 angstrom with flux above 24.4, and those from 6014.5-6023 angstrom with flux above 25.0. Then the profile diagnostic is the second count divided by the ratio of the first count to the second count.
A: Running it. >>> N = 1.0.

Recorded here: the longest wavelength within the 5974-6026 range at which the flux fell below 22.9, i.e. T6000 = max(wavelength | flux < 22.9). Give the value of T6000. 6022.13 angstrom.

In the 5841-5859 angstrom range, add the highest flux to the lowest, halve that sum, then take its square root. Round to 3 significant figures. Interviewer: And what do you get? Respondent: 4.95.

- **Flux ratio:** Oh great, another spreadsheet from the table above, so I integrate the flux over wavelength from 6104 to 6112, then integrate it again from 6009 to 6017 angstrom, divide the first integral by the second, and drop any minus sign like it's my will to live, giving 0.99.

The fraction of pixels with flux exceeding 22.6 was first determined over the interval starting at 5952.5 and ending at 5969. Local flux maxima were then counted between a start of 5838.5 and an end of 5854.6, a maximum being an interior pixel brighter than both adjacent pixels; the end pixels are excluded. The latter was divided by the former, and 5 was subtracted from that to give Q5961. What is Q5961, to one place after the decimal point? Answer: -2.6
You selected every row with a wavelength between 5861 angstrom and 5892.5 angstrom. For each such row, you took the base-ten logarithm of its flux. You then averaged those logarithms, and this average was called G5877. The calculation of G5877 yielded 1.36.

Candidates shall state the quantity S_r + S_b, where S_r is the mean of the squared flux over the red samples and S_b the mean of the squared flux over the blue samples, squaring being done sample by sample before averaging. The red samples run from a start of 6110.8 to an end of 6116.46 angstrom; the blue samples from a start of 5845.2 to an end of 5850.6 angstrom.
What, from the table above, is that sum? 1163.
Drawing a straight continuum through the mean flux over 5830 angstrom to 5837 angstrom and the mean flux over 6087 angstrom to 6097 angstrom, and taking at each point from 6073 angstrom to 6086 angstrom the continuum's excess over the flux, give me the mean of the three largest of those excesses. 3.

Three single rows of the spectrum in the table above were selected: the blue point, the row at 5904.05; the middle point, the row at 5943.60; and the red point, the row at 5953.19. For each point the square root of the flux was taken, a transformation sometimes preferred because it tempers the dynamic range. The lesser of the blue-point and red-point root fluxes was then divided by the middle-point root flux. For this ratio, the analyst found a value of 0.94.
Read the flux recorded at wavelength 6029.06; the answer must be 20.45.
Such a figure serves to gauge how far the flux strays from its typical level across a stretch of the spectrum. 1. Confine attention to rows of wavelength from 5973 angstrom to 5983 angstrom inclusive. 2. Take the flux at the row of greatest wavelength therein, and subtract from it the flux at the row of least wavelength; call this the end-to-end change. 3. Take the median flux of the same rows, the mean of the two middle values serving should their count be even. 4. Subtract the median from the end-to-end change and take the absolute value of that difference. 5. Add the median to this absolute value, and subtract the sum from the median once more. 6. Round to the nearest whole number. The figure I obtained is -29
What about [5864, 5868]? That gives -25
